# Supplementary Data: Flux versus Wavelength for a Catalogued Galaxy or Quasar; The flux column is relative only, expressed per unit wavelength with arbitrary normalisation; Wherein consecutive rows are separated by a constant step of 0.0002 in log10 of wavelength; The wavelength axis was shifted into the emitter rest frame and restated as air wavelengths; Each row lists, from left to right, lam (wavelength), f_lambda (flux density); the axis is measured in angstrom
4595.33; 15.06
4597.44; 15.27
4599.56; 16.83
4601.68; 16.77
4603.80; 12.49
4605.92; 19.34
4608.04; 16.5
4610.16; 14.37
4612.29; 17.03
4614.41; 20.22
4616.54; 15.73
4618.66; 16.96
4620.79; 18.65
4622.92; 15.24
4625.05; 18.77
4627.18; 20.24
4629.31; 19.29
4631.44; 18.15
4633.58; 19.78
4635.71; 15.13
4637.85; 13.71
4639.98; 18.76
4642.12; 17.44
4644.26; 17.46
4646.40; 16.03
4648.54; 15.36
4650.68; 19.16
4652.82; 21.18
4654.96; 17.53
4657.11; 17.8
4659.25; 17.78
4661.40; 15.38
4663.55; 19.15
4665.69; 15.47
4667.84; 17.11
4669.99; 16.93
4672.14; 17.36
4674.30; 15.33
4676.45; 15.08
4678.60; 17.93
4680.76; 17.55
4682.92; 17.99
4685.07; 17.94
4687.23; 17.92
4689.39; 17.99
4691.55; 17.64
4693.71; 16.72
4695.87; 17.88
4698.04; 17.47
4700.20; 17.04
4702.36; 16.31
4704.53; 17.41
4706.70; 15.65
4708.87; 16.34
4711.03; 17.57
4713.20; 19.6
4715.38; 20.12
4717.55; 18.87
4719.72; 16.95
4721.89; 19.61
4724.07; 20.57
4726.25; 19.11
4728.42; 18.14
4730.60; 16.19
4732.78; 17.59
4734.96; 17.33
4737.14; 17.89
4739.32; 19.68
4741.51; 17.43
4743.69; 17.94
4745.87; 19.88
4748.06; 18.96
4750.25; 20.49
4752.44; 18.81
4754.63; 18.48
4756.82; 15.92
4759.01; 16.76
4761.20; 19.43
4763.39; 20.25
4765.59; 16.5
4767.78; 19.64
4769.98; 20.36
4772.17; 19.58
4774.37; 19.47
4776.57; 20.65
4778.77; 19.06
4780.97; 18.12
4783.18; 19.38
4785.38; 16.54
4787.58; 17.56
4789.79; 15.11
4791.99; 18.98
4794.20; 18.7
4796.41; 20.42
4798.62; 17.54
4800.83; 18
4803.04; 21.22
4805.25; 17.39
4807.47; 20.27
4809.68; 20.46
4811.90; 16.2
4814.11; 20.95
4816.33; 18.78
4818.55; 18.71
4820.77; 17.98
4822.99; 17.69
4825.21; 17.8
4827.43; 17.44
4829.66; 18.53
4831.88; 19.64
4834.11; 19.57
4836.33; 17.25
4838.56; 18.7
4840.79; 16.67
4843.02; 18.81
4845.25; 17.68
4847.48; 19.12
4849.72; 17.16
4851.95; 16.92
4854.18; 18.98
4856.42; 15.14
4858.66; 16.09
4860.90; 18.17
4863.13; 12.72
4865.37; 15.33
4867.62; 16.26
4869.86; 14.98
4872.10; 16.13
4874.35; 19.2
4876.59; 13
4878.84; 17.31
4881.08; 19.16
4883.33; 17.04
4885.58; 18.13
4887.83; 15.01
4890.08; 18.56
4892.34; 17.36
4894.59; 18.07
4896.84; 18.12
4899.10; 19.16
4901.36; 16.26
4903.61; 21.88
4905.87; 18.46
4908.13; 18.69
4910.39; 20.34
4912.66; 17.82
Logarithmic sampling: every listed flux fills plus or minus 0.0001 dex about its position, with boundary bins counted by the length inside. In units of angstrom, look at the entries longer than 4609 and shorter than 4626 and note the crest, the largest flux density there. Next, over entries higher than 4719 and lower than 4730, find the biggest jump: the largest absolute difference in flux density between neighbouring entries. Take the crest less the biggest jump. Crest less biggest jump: 17.6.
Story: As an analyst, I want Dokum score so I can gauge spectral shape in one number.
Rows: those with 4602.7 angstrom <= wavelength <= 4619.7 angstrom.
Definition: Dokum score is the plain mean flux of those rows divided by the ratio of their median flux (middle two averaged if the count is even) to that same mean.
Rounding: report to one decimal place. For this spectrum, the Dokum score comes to 16.4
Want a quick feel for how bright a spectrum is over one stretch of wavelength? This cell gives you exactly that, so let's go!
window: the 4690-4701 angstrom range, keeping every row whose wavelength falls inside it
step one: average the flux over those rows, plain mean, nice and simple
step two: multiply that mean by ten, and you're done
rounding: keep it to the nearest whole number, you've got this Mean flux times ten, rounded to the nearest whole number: 174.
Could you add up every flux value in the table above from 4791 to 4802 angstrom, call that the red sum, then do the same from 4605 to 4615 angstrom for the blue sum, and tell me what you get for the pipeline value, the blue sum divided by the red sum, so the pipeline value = 0.93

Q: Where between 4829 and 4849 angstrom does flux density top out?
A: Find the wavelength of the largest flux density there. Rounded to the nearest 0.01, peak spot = 4831.88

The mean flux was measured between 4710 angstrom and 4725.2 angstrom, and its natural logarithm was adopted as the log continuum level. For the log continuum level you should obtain 2.95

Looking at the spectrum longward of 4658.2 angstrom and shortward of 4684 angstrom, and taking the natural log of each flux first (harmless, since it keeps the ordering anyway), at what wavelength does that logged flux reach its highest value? 4663.55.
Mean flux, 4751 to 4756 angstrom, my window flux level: 18.6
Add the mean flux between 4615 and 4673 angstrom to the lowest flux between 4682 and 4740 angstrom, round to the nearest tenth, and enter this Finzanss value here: 33.1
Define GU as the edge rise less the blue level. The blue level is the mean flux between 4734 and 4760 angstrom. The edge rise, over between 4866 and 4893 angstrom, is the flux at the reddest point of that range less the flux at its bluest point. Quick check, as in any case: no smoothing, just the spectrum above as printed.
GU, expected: -17.2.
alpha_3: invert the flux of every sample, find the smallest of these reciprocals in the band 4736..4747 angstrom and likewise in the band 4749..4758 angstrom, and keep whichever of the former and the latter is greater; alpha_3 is 0.050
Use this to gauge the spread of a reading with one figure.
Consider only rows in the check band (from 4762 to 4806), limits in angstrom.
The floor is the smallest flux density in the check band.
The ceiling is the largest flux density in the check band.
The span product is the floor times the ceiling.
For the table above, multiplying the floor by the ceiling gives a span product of 321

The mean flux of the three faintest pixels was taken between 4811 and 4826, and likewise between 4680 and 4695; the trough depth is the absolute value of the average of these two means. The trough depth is 17.3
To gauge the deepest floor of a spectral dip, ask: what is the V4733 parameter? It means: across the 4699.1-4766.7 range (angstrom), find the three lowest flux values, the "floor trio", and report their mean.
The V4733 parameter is 15.9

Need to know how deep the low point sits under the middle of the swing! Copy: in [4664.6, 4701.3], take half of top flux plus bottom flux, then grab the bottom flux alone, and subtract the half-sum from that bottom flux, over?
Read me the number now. -1.5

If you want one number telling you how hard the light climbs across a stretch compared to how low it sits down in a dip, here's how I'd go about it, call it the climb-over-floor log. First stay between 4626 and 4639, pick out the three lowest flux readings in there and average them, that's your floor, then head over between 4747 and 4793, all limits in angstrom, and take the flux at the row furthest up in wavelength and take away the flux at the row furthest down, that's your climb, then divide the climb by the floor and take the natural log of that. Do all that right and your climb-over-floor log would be -6.7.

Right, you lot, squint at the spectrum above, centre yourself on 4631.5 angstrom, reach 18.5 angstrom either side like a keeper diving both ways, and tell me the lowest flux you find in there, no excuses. 13.71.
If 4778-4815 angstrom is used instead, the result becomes 15.11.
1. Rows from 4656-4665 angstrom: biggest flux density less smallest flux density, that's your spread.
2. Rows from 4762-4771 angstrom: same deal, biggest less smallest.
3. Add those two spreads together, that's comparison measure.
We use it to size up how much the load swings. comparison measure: 7.6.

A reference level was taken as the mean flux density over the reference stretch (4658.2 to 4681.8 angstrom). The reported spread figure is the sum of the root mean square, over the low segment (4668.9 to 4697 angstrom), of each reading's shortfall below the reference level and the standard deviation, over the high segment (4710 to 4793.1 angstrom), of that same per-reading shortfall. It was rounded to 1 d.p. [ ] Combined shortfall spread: 2.5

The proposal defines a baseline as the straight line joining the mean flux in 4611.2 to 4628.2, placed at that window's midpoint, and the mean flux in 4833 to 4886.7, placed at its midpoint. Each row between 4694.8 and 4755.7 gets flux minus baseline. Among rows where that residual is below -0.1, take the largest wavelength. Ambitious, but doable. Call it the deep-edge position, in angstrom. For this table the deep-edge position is 4734.96 angstrom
